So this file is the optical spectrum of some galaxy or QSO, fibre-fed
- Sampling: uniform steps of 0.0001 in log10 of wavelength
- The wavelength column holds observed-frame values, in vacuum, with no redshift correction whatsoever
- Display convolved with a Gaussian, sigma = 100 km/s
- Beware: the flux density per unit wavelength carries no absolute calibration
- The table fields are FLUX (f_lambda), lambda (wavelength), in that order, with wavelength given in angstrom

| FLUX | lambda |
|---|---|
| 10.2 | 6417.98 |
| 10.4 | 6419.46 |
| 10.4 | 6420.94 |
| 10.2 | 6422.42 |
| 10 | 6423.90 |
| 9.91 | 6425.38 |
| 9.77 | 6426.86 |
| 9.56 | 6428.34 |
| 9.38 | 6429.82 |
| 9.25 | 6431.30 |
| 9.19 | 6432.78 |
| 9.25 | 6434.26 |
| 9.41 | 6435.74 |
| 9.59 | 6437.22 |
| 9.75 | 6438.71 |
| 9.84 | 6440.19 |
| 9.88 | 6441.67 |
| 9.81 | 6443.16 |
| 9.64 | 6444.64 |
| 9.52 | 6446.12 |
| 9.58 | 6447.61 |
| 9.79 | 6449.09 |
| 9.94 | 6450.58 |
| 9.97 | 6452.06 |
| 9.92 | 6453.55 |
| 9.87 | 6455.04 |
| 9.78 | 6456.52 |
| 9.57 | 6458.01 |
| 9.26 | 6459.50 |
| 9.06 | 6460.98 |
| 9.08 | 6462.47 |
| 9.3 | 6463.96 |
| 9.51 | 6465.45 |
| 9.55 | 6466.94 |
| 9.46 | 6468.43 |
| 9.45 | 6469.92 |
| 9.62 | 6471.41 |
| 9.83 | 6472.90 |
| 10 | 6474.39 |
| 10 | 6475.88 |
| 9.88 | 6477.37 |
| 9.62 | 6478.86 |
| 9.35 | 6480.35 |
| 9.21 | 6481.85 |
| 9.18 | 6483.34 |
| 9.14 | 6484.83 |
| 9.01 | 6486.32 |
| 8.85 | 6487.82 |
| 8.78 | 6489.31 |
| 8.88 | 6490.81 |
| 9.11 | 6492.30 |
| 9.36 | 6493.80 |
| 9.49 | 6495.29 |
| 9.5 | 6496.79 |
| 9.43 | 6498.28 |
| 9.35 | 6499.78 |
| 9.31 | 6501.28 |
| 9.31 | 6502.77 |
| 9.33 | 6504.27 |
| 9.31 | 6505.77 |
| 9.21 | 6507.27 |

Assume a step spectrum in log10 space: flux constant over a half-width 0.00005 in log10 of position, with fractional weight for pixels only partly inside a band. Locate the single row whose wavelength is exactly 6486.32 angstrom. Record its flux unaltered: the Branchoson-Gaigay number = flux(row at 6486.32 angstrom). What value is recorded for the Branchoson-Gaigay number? 9.01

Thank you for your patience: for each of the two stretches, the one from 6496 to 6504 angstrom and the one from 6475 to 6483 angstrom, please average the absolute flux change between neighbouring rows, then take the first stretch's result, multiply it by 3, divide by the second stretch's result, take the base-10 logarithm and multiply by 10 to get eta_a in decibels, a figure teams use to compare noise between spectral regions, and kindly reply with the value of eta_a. -1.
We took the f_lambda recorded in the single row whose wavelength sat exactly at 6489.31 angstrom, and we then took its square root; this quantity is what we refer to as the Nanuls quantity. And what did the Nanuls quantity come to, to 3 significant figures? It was 2.96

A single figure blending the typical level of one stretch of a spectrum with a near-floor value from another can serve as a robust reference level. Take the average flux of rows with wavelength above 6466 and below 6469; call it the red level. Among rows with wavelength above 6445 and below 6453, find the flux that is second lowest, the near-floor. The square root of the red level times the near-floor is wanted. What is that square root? 9.54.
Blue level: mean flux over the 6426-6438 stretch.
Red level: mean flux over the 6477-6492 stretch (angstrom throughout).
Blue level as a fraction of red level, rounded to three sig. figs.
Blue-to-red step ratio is 1.03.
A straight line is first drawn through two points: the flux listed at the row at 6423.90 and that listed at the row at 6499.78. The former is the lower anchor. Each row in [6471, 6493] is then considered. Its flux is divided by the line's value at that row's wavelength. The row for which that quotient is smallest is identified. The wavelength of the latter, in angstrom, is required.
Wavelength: 6489.31 angstrom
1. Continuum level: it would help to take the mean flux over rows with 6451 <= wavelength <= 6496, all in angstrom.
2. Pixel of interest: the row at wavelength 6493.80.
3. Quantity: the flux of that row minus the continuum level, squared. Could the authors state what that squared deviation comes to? 0.006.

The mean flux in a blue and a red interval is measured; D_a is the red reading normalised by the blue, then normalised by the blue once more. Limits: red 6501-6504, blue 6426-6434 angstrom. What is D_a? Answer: 0.105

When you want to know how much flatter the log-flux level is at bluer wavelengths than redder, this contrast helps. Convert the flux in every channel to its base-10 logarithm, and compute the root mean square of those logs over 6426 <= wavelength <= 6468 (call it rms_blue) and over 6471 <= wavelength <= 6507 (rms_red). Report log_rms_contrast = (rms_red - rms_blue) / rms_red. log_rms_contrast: -0.010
